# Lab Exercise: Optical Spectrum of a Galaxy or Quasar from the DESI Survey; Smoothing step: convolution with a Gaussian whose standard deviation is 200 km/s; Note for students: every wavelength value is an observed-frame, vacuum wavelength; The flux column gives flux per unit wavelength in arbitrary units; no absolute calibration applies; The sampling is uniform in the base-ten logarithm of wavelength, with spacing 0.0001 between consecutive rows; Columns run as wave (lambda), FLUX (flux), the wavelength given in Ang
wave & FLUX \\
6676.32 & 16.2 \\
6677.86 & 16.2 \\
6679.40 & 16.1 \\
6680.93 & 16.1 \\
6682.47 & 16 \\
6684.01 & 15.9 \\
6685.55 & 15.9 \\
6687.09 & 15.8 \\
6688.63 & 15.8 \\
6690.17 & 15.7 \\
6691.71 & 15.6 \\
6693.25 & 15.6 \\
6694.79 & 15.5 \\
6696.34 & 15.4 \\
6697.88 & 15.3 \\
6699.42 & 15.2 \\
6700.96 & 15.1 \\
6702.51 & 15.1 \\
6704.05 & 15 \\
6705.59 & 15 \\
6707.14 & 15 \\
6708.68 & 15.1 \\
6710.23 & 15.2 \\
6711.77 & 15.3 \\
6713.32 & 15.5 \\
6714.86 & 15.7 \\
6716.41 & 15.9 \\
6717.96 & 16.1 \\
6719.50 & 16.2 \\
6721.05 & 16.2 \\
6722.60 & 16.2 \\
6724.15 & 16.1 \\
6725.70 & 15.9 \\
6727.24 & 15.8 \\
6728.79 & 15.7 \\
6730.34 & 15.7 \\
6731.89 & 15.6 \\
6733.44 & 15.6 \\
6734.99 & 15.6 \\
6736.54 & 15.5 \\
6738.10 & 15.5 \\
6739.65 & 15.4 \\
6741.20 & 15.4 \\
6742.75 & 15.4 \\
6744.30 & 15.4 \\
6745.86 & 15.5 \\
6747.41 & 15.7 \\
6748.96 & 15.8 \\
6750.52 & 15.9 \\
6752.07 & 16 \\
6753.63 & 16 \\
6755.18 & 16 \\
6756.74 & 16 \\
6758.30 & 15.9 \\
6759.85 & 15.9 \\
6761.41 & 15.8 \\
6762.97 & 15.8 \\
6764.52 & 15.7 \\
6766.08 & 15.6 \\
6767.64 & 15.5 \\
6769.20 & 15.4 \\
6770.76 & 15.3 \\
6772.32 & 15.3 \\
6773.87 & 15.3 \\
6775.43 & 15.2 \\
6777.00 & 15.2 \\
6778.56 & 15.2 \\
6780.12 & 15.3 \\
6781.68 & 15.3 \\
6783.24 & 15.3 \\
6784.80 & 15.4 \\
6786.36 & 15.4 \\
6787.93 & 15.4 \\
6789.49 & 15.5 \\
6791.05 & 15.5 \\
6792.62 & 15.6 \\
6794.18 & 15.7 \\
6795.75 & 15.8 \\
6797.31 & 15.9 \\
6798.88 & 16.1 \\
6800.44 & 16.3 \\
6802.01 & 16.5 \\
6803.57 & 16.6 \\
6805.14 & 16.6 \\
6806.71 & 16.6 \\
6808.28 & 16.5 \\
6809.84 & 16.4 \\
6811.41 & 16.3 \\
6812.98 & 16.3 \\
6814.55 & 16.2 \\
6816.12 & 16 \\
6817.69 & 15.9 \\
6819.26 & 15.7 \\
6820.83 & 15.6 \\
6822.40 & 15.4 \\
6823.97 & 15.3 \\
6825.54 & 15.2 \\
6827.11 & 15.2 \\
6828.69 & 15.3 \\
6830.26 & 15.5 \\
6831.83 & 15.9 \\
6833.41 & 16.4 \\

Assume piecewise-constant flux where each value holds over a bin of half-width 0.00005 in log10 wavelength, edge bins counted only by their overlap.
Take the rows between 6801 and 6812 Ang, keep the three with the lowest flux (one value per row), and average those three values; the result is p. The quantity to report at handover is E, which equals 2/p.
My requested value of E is 0.122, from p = 16.4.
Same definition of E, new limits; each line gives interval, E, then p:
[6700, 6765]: 0.133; 15.0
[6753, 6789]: 0.132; 15.2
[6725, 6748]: 0.130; 15.4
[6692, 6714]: 0.133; 15.0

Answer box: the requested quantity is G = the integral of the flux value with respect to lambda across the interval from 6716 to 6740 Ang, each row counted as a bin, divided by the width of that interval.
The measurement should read 15.8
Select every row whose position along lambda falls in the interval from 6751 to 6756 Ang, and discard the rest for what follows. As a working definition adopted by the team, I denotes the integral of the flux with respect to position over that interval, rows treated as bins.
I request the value 80.0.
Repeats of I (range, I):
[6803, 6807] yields 66.3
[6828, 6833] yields 78.2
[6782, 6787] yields 76.9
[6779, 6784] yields 76.5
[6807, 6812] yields 82.2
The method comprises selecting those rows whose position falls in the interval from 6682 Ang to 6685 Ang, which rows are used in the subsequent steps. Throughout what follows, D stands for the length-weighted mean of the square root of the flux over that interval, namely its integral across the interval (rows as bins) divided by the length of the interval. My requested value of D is 3.99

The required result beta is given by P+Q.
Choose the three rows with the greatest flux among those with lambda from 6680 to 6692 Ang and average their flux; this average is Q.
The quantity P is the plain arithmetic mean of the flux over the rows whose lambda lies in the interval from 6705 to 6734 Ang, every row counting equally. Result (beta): 31.7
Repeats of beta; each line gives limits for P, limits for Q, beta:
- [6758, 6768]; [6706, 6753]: 31.9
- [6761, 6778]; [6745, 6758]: 31.5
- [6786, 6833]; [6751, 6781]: 31.9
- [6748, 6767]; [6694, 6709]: 31.3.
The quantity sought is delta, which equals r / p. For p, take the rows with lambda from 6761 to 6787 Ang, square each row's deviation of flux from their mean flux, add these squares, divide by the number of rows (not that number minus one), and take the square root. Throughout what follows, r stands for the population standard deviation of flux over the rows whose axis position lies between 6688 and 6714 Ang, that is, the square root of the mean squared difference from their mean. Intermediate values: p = 0.19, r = 0.25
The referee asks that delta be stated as 1.3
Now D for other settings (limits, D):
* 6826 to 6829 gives 3.90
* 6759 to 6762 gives 3.99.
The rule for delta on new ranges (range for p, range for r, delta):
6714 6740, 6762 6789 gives 0.6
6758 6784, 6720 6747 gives 1.1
